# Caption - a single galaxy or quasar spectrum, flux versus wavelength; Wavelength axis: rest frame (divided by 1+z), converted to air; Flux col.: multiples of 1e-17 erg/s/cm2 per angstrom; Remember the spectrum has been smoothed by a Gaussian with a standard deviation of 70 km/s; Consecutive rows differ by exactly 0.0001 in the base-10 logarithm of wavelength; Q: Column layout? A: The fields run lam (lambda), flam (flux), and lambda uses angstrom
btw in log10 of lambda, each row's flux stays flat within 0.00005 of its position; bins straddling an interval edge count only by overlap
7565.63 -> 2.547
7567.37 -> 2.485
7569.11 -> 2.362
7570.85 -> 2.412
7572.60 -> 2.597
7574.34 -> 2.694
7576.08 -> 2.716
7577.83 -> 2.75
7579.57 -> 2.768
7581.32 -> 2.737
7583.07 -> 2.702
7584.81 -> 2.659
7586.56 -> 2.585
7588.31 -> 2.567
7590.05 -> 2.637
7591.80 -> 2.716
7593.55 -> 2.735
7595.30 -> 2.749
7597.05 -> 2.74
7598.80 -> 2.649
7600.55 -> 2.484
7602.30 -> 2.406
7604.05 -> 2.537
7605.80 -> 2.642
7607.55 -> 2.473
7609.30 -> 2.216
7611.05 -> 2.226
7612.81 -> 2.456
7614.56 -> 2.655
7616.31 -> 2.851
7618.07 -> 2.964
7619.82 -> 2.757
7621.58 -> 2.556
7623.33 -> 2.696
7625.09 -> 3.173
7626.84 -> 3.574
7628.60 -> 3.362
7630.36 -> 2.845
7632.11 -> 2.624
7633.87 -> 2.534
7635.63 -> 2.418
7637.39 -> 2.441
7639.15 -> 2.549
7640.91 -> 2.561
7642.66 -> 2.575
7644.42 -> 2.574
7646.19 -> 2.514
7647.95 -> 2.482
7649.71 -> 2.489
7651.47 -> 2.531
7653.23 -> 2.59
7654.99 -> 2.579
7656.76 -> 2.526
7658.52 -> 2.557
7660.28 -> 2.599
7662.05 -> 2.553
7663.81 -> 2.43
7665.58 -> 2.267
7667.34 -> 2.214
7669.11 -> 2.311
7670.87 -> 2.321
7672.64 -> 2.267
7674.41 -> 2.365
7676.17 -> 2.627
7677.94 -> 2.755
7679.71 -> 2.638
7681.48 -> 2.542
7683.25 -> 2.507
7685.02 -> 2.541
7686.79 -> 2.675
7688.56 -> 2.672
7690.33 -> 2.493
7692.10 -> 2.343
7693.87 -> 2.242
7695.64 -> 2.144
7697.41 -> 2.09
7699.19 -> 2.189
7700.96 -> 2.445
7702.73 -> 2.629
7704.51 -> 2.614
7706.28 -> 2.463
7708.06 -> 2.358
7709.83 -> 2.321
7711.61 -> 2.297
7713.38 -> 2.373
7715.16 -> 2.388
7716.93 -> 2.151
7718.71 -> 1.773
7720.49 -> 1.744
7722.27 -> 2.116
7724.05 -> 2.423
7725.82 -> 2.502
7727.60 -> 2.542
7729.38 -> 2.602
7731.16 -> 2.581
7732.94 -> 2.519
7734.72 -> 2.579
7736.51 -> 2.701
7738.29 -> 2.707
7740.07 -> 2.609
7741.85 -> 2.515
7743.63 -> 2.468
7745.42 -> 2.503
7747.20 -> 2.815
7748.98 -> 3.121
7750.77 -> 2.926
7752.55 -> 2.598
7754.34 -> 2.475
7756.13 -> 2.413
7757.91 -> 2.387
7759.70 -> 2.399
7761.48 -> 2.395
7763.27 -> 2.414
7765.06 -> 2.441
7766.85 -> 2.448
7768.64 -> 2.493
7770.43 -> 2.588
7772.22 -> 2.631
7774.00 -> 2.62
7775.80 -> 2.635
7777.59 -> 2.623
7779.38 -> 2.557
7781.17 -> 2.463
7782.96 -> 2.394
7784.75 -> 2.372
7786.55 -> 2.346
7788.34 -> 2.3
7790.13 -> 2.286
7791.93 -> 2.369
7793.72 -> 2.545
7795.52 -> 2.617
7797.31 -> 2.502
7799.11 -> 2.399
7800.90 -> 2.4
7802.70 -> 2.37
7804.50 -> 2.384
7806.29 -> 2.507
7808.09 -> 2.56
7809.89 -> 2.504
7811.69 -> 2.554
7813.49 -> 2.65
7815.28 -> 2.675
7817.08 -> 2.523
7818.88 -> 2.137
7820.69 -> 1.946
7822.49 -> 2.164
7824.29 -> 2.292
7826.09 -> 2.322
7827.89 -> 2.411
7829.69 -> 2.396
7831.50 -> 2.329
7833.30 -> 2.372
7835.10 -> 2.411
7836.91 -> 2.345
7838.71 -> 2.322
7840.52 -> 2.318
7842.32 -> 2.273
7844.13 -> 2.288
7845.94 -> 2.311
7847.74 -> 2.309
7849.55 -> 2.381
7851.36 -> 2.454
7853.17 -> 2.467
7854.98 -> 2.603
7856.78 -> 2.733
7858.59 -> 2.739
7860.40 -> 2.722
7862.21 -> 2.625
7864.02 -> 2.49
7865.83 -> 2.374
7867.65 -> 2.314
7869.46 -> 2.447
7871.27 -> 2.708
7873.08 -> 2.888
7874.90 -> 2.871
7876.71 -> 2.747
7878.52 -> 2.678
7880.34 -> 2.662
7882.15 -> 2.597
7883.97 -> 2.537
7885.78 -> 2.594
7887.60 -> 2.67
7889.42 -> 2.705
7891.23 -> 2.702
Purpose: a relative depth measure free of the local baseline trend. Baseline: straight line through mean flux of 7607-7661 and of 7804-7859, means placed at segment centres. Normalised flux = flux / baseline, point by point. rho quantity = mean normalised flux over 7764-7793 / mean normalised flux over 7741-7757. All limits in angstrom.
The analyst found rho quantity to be 0.947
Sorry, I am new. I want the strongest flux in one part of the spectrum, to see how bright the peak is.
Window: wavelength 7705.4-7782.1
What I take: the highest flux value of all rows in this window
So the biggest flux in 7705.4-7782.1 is 3.121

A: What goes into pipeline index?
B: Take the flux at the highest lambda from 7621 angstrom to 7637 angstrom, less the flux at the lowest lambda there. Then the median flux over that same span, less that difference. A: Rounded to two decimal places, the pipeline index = 2.83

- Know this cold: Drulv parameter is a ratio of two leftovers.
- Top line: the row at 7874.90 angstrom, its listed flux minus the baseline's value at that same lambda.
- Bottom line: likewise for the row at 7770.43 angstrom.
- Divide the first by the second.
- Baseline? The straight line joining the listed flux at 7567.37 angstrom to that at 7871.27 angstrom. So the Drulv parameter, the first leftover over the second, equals -3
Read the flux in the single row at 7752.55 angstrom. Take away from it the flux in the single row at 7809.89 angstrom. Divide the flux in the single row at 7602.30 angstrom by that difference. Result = 26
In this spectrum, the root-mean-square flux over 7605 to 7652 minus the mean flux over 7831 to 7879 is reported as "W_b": 0.17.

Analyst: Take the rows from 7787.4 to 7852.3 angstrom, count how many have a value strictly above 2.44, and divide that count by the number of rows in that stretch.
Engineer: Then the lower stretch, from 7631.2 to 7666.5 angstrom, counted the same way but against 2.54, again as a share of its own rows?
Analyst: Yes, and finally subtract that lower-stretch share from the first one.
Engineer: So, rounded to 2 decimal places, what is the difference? -0.19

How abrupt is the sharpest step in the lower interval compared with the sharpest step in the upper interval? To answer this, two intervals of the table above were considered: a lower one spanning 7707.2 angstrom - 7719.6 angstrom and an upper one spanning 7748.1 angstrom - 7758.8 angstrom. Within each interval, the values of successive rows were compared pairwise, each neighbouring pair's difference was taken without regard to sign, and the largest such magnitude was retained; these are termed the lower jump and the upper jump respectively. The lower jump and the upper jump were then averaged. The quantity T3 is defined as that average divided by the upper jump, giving 1.08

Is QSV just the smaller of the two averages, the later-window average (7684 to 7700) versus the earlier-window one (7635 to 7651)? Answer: 2.38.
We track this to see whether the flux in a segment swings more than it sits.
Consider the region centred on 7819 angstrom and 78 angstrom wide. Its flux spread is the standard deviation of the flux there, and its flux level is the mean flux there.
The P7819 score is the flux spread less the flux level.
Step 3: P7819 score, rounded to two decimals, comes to -2.26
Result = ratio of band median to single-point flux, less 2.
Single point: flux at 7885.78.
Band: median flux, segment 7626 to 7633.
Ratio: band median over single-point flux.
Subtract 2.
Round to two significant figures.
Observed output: -0.80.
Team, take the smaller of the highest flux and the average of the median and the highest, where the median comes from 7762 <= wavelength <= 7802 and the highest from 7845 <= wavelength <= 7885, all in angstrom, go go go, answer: 2.67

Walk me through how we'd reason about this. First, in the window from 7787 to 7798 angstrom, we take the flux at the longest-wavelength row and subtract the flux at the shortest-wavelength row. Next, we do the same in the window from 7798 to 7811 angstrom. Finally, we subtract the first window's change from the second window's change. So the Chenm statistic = -0.10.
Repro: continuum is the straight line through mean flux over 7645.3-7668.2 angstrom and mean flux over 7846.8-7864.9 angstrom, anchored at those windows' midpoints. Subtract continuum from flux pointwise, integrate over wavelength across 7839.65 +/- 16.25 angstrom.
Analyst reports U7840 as -6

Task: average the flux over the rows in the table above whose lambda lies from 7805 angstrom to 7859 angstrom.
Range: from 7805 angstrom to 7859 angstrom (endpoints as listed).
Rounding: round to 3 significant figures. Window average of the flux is 2.41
